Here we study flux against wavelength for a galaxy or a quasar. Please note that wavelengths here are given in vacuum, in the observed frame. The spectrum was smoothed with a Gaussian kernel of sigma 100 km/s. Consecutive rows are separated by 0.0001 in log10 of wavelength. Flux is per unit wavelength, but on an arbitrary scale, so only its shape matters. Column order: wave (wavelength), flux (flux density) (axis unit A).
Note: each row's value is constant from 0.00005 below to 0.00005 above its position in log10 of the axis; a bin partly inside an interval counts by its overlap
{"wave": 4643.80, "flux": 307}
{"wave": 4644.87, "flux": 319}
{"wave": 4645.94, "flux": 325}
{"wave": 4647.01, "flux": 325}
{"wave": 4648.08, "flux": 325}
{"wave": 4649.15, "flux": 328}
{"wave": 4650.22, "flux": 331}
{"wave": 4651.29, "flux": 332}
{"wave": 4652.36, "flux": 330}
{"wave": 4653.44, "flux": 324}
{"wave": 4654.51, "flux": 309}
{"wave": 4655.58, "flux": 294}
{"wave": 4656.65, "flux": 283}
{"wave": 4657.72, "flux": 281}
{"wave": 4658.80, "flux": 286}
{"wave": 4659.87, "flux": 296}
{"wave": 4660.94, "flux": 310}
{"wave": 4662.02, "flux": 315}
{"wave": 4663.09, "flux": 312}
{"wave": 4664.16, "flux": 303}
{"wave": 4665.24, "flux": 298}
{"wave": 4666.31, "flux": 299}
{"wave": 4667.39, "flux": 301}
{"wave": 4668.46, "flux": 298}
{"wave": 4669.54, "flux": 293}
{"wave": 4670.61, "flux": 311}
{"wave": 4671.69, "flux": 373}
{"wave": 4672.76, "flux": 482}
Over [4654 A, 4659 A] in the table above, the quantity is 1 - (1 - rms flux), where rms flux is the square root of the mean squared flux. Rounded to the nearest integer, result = 291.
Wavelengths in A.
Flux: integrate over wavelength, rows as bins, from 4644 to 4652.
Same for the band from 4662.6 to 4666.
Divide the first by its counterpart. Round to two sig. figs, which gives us 2.5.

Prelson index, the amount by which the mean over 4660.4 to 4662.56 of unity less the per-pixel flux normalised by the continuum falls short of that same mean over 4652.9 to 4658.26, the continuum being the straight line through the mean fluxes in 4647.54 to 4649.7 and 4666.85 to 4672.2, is 0.05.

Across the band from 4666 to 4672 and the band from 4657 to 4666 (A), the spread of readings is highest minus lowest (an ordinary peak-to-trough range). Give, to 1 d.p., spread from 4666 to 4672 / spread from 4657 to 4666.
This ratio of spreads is 2.4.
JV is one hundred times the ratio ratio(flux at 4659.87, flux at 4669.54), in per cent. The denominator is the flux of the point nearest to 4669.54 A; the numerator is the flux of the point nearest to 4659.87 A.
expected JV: 101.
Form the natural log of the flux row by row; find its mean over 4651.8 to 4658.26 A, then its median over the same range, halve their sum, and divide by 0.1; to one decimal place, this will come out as 57.1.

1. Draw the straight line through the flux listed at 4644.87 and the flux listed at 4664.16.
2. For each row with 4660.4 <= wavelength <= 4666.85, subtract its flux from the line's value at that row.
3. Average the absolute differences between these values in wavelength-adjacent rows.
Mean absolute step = 4.4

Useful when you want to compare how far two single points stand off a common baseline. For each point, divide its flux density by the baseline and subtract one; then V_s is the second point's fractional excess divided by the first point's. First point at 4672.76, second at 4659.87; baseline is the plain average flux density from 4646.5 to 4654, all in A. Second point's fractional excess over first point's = -0.2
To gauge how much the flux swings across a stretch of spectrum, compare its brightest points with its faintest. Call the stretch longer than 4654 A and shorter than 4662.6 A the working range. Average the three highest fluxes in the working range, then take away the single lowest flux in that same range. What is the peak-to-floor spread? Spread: 30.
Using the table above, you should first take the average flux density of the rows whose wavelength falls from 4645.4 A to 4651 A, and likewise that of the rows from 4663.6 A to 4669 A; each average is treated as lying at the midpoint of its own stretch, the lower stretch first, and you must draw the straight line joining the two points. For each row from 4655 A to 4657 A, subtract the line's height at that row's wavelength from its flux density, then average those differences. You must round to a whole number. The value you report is -26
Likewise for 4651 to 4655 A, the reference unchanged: 4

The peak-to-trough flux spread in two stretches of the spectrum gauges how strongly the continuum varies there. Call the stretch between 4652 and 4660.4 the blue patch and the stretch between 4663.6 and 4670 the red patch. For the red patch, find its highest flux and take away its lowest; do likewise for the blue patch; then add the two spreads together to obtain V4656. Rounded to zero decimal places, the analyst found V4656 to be 59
